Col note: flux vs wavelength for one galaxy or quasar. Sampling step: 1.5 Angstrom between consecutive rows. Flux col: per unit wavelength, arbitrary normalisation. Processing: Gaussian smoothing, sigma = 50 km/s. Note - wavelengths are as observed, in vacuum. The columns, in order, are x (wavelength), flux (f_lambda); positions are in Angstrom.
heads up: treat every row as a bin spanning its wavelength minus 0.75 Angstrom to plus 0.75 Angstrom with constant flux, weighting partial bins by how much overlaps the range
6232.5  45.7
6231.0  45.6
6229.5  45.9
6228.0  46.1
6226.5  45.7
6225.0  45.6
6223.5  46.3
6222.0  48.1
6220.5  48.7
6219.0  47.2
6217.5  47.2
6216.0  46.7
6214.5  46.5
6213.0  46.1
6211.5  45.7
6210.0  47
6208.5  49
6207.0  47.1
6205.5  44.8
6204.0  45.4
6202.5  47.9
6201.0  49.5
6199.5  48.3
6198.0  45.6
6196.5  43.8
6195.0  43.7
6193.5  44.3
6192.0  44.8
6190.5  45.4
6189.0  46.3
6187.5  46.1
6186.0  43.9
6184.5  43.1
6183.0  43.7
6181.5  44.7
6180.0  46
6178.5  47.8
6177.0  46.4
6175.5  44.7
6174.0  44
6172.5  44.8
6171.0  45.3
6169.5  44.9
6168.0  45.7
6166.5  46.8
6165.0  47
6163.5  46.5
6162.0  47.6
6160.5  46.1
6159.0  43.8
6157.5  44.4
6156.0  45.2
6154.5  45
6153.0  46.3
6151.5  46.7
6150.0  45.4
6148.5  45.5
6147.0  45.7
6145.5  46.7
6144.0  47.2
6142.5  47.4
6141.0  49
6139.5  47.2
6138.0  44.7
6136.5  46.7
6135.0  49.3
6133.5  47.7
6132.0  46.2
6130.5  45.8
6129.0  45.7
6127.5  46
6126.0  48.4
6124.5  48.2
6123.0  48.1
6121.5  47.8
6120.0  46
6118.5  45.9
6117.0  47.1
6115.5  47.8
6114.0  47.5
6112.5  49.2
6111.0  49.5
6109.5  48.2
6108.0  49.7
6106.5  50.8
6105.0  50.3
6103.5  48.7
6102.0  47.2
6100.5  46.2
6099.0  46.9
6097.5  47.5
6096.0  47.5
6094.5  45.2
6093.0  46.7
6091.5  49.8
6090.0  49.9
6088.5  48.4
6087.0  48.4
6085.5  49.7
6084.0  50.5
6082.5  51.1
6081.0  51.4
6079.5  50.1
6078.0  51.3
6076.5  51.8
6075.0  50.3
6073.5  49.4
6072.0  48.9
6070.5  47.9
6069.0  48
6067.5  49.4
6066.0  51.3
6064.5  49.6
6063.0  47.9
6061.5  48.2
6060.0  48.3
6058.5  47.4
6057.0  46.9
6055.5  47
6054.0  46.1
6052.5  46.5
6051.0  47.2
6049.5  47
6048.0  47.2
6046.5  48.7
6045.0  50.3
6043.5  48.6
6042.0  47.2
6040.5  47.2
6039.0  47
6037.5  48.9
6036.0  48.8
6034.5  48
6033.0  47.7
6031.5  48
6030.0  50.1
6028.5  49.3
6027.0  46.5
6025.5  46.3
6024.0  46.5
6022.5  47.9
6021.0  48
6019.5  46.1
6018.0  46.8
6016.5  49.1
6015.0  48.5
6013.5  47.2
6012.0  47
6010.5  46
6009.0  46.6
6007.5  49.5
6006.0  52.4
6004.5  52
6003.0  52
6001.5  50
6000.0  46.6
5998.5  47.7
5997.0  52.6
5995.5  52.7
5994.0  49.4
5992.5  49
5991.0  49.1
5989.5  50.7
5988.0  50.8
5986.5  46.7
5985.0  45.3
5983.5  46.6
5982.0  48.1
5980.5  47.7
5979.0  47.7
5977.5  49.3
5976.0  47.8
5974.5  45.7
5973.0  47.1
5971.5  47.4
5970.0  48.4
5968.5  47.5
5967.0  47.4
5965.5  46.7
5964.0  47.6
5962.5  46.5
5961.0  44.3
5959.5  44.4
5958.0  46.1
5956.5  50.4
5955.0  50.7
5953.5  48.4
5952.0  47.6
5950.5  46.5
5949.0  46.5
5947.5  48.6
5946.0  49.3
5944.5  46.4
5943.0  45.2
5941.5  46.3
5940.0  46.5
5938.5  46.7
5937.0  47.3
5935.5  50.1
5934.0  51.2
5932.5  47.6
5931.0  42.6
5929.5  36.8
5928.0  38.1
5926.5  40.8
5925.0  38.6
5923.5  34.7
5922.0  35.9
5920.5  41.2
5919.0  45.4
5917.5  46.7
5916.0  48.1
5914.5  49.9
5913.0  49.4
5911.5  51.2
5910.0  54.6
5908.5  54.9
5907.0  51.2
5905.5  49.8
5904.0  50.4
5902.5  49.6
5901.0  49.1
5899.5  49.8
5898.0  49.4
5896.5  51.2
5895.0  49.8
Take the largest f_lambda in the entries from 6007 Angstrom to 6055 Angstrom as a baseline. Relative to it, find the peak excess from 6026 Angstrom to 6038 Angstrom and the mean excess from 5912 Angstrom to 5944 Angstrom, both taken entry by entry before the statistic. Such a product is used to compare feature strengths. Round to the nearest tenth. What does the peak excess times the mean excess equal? 1.2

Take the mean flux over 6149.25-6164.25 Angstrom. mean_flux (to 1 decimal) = 45.7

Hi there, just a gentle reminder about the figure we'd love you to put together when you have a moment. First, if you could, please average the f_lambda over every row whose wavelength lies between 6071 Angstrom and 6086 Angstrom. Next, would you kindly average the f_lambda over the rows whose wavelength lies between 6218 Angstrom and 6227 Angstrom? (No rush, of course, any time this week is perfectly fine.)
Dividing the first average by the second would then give 1.07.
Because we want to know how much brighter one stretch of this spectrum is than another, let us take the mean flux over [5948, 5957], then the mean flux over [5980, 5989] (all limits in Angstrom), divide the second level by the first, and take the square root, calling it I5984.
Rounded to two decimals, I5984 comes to 0.99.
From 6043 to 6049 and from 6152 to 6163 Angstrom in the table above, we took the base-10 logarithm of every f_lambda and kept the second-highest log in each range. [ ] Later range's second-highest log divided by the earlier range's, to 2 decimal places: 0.99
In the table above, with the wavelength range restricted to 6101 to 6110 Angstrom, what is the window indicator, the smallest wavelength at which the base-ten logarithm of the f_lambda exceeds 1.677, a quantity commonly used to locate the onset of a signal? 6103.5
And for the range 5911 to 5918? 5911.5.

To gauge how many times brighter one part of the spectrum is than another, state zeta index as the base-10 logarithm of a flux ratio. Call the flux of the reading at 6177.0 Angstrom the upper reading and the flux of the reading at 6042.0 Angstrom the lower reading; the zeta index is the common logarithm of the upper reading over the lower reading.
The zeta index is -0.007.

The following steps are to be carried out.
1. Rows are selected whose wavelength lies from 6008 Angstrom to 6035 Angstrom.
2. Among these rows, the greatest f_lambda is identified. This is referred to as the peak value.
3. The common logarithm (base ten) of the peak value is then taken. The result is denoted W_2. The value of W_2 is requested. 1.70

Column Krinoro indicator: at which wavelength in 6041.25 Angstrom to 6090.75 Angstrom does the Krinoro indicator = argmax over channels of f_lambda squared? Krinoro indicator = 6076.5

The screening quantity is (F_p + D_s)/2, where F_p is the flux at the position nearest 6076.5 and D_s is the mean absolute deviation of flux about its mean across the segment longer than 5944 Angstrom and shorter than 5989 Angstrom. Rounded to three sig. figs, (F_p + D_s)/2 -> 26.5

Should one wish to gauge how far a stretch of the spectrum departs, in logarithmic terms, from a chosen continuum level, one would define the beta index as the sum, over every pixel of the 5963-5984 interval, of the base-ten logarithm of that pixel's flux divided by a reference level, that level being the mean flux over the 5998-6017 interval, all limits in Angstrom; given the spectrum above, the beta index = -0.17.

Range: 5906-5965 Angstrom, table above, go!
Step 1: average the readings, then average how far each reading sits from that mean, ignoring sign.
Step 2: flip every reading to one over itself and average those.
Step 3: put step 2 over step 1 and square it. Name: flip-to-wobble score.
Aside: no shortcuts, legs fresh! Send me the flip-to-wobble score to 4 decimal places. 0.0000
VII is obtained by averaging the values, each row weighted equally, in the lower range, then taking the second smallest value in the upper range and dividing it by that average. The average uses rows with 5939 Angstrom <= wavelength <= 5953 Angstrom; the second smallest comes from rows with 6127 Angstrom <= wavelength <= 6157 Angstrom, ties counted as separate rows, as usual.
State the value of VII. 0.96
